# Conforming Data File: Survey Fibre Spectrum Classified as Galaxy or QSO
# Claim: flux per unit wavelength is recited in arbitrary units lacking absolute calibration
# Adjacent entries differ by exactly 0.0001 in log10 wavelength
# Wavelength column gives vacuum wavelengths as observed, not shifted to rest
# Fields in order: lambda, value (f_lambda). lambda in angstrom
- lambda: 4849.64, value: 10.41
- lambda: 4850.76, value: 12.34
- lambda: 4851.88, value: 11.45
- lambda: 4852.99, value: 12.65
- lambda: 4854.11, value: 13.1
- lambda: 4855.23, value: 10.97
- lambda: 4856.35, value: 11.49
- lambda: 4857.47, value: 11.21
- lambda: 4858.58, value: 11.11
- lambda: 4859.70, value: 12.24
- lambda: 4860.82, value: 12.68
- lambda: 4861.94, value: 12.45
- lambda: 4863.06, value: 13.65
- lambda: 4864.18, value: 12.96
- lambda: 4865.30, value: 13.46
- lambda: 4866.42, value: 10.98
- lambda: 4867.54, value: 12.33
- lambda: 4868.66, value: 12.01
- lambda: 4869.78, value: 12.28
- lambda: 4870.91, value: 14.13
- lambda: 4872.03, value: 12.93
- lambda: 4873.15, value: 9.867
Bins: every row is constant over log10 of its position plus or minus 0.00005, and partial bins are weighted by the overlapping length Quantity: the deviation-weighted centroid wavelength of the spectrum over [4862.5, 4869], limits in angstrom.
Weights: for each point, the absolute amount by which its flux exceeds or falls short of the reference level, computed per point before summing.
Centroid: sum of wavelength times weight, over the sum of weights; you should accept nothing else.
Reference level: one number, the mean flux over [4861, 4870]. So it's 4865.5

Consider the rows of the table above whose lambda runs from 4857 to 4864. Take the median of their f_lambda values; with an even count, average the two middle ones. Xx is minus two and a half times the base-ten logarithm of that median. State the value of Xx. -2.729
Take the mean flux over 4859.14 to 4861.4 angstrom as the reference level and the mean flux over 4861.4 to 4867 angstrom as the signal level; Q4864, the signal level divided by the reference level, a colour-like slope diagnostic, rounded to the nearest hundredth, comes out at 1.02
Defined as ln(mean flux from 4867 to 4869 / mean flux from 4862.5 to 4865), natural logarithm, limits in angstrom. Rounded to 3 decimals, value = -0.089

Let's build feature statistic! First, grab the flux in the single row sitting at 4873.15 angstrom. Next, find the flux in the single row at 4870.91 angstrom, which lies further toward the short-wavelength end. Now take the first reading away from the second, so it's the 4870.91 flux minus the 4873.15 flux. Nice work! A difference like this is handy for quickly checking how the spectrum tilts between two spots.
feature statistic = 4.3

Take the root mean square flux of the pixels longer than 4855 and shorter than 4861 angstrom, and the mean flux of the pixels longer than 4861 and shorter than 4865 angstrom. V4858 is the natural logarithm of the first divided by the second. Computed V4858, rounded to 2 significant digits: -0.11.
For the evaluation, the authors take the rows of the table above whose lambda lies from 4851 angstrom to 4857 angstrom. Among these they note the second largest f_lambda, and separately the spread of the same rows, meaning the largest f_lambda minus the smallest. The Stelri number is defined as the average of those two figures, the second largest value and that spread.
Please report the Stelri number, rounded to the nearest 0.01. 7.39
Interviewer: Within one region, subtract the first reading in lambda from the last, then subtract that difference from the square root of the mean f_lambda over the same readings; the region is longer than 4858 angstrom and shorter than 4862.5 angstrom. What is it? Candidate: 2.1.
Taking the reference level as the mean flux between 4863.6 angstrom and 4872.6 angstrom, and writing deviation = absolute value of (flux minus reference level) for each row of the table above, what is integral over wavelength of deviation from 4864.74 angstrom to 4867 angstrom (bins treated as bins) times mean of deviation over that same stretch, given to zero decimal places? 3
